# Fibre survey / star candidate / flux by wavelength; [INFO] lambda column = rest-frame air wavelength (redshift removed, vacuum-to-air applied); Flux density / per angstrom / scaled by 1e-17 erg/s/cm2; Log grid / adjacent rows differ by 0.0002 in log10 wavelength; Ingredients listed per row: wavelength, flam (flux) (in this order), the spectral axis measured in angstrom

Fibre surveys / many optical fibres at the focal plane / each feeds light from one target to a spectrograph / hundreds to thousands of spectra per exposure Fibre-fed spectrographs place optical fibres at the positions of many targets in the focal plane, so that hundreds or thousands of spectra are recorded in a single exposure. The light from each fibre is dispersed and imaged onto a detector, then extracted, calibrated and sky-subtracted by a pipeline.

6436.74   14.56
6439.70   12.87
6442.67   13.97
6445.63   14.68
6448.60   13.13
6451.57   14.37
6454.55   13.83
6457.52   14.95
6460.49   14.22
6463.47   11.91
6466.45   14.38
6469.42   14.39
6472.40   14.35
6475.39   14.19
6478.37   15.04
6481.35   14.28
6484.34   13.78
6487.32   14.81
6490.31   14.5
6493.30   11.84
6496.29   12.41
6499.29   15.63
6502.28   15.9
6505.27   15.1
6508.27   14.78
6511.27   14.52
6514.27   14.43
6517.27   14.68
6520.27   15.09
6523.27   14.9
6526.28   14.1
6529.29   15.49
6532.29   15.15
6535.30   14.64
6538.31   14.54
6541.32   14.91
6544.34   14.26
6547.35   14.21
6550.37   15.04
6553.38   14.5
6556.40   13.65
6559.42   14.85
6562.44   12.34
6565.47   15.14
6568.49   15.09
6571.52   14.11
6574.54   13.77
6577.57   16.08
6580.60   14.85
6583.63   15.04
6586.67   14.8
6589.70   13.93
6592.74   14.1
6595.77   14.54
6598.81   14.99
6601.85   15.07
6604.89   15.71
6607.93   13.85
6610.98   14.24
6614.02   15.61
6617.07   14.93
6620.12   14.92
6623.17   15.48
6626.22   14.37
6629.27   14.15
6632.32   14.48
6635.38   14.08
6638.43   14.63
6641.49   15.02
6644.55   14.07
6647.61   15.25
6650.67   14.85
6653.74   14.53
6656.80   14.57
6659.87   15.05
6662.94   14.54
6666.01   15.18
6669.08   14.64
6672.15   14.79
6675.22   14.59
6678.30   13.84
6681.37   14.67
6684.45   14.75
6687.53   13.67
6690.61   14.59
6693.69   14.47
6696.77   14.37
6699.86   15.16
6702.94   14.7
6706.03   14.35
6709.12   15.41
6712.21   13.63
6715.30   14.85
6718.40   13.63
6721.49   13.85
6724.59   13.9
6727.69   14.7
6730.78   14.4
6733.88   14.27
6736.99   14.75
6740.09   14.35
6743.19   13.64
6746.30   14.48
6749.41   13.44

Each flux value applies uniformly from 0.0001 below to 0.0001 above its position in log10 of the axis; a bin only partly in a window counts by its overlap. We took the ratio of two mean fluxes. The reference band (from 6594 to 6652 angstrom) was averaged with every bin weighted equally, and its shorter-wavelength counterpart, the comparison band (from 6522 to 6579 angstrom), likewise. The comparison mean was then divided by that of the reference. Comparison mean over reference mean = 0.99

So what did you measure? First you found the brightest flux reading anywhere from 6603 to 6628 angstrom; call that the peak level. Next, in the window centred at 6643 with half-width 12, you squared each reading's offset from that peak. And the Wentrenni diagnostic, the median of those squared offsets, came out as 1.28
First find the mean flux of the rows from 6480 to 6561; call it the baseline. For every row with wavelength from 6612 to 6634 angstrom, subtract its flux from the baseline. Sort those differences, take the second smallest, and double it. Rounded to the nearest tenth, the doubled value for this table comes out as -1.9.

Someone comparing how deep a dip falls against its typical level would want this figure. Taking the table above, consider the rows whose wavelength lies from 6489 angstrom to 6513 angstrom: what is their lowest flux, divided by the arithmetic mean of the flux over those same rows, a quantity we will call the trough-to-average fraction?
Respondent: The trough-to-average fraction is 0.826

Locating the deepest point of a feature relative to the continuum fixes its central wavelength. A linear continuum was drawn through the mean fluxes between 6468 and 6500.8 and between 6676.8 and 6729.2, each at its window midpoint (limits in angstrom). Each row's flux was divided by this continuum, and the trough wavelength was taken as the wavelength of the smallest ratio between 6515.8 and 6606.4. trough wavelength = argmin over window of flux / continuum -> 6562.44 angstrom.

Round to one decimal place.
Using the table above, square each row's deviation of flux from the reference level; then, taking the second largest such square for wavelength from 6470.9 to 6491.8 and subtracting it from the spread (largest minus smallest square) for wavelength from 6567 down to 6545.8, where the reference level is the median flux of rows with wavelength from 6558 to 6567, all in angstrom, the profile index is 5.9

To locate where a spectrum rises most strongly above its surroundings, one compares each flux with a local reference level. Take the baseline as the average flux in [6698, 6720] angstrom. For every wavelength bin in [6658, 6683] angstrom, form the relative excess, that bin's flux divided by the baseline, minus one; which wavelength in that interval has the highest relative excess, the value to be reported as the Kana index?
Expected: 6666.01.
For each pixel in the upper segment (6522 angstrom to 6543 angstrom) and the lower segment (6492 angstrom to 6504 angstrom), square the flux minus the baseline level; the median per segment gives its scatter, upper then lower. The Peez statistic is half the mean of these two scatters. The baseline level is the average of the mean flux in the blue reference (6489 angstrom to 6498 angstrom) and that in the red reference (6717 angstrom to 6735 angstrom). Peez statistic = 1.4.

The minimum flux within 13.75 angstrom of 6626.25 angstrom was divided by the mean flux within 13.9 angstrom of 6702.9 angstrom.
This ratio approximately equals 0.963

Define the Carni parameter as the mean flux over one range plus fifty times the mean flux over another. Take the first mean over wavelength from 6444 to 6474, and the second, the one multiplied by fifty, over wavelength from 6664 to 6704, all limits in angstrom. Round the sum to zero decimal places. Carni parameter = 743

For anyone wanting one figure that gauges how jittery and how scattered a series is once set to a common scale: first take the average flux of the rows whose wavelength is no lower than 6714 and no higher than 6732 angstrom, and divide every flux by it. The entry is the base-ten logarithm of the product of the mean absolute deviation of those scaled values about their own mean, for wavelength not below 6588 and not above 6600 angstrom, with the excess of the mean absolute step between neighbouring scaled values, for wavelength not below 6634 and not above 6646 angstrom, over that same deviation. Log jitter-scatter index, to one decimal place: -3.3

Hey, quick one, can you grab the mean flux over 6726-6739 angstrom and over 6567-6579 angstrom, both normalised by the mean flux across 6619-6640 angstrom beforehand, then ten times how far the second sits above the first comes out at 0.16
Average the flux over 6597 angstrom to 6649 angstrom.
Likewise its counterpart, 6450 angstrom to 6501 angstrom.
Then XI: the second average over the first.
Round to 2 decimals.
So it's 0.95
